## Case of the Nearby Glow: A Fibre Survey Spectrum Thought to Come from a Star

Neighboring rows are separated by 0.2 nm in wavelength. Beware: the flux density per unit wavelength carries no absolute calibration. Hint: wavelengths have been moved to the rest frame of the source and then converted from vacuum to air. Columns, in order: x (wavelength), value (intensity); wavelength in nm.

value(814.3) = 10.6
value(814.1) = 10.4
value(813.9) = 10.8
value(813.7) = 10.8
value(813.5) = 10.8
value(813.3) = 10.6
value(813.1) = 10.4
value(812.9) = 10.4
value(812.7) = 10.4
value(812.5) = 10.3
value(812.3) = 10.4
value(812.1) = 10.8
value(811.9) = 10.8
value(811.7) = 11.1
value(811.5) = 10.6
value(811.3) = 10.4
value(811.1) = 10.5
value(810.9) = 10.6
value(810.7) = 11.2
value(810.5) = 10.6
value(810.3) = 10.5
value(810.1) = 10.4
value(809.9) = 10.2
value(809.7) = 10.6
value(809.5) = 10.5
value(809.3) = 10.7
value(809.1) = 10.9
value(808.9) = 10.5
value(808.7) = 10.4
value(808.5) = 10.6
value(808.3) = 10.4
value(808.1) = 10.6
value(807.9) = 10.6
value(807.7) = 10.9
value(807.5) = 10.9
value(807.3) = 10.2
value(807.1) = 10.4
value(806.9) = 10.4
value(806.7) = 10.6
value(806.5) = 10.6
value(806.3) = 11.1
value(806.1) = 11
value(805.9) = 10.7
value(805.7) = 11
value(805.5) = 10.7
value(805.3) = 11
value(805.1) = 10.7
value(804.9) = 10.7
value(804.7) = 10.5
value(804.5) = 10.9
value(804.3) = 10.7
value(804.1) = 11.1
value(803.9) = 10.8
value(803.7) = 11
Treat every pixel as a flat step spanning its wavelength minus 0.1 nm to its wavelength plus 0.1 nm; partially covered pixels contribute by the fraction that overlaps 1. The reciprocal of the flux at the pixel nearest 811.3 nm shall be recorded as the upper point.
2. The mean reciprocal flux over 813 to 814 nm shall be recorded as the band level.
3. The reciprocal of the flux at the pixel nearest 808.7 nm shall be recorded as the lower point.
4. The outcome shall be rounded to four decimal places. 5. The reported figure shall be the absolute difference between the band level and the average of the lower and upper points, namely 0.0025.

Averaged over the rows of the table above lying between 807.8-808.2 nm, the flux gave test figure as 10.6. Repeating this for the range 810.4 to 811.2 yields 10.7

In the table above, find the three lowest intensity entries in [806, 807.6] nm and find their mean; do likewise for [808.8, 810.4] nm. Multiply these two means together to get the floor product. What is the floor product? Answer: 107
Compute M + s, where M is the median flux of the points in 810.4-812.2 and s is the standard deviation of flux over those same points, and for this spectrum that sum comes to 10.9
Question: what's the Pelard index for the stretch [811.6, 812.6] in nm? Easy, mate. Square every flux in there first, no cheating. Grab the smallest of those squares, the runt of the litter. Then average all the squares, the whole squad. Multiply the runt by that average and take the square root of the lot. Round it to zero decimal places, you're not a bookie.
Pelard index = 110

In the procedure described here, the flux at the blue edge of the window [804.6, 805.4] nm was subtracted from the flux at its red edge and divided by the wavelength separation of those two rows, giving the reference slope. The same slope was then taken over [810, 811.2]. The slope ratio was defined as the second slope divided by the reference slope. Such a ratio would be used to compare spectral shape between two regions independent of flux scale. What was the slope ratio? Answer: 0.12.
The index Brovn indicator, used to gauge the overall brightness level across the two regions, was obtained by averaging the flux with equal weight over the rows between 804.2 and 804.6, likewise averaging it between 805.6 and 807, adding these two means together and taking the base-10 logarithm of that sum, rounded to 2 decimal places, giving 1.33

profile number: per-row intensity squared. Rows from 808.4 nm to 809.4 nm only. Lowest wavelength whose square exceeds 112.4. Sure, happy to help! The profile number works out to 809.1 nm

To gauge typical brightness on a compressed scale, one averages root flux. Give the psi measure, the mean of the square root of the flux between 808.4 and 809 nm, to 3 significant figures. 3.24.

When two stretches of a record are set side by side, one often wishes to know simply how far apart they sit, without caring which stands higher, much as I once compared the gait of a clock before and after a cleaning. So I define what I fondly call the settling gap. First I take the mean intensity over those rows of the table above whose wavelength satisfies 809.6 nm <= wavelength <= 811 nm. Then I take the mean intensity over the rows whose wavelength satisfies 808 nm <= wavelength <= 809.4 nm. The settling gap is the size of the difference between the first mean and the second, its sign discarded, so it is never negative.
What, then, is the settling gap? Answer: 0.0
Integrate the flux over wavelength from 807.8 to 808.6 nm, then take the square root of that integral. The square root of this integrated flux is 2.9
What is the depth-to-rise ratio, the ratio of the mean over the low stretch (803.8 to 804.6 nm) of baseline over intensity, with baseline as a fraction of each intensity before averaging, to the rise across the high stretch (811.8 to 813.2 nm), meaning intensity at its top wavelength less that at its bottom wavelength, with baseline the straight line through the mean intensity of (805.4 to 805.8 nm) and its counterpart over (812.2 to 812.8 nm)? -2.5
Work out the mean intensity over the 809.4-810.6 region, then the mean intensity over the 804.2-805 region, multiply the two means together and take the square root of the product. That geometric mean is 10.58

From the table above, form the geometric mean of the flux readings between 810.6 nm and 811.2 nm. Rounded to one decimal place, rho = 10.8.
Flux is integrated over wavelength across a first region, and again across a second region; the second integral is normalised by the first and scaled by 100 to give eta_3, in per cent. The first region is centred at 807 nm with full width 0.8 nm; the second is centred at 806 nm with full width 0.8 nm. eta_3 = 105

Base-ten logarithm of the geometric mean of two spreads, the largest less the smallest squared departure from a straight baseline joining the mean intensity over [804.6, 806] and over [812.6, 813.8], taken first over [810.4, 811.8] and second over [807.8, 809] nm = -0.81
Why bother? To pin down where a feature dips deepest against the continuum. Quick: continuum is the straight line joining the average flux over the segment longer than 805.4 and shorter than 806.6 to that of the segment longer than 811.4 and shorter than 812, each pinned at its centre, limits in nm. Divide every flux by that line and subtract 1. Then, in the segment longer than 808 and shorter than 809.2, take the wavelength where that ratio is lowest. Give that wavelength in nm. 808.3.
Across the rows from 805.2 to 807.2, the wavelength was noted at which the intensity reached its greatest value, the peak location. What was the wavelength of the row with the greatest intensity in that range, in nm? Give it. 806.3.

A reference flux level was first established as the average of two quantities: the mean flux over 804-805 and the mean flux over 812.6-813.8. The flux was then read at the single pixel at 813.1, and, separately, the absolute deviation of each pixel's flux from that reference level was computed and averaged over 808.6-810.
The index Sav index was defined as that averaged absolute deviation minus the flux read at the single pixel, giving -10.2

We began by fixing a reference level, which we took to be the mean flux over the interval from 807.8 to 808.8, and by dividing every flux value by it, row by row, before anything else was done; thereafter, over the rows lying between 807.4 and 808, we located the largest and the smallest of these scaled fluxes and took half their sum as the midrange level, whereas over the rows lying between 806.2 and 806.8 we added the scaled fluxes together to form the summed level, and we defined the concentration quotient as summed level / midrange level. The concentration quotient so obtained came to 3.00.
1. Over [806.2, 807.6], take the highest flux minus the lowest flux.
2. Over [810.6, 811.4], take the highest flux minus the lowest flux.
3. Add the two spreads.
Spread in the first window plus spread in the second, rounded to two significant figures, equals 1.7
